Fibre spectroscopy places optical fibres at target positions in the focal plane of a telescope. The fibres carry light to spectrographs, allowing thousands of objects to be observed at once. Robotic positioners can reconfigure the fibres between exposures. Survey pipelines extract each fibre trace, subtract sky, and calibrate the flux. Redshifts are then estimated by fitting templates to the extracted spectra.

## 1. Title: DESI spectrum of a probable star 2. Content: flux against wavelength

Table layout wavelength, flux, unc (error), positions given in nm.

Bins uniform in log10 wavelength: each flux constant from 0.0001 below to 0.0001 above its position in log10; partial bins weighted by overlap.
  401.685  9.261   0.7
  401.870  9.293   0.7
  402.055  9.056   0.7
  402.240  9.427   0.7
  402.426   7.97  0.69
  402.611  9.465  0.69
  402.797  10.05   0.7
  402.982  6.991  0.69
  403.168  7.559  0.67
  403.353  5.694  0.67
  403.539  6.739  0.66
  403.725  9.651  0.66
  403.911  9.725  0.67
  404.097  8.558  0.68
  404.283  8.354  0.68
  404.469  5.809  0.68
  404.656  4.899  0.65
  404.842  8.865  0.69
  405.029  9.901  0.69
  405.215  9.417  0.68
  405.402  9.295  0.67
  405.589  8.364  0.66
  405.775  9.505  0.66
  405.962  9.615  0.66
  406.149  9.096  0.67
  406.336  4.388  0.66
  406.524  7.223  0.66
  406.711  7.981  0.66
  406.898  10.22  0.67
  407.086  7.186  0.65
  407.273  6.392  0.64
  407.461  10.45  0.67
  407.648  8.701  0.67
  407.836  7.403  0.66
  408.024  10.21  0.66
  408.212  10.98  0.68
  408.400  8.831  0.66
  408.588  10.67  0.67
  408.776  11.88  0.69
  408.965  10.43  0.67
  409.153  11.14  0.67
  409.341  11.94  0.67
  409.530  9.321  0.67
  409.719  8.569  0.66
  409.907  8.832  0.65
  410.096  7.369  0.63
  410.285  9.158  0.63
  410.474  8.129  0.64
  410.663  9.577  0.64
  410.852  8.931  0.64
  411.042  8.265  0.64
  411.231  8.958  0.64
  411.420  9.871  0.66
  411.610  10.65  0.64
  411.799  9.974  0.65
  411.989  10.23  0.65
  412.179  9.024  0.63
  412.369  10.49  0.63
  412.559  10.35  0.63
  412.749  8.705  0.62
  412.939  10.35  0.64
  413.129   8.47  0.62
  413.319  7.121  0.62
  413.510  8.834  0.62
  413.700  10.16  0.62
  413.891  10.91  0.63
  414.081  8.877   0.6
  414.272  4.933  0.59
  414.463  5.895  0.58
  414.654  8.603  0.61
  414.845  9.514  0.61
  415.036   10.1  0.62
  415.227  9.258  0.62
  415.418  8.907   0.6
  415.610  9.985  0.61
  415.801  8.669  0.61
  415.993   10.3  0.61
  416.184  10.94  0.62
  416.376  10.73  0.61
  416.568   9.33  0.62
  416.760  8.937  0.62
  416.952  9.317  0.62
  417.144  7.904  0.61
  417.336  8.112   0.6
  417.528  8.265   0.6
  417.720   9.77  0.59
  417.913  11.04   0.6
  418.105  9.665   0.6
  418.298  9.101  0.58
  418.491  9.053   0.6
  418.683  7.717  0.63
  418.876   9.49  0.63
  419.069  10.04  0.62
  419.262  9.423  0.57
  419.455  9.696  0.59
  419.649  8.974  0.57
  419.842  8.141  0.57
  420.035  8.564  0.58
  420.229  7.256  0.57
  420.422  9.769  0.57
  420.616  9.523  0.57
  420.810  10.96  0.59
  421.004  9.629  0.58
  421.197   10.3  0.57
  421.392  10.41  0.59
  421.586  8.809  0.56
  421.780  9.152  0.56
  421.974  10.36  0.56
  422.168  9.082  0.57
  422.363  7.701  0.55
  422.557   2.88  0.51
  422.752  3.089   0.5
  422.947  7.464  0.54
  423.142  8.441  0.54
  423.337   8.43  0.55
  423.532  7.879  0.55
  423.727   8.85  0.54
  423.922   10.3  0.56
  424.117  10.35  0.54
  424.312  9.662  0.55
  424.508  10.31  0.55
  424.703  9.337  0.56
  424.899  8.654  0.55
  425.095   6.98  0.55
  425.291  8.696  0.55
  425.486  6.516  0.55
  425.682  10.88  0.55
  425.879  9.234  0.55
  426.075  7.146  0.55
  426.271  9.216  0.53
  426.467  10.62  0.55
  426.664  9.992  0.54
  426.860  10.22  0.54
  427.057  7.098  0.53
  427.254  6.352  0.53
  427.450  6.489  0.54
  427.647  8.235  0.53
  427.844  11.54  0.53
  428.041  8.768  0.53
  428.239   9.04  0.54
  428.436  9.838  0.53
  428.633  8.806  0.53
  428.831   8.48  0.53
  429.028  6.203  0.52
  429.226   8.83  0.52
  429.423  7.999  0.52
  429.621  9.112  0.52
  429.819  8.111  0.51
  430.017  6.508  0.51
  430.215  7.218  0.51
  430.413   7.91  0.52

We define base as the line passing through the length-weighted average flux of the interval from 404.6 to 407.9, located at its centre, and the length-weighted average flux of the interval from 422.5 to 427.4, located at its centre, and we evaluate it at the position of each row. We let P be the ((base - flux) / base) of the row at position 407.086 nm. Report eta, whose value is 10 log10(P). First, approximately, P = 0.14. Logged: -9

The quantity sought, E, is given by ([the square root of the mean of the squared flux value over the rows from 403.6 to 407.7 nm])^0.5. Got 2.92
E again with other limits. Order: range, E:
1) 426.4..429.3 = 2.97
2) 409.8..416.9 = 3.04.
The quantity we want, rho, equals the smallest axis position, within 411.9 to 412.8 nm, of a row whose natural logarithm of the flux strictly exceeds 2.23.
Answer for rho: 411.989 nm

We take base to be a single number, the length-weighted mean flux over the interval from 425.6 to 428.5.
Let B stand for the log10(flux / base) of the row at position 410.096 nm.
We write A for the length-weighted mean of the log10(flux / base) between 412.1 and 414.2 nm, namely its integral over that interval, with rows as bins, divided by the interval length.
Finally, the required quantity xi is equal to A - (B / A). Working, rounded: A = 0.01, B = -0.1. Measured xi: 6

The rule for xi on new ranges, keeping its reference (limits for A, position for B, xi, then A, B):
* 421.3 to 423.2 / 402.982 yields -1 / -0.10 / -0.1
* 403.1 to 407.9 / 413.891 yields 2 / -0.05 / 0.1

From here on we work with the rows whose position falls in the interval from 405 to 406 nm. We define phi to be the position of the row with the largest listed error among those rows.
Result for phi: 405.029 nm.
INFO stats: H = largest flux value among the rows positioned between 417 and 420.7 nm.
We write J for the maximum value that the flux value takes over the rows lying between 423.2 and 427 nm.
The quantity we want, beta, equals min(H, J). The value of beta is 10.9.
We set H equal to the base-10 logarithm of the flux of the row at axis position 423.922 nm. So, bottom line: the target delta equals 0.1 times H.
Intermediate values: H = 1.01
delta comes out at 0.101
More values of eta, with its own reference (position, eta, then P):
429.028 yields -6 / 0.26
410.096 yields -9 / 0.12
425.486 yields -7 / 0.22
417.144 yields -13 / 0.05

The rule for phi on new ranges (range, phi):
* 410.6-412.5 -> 411.420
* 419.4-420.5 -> 419.455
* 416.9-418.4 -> 416.952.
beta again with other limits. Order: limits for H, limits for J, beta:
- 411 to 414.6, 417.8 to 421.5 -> 10.9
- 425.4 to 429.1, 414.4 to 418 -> 11.0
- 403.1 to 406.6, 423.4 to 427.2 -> 9.9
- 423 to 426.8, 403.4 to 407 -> 10.2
